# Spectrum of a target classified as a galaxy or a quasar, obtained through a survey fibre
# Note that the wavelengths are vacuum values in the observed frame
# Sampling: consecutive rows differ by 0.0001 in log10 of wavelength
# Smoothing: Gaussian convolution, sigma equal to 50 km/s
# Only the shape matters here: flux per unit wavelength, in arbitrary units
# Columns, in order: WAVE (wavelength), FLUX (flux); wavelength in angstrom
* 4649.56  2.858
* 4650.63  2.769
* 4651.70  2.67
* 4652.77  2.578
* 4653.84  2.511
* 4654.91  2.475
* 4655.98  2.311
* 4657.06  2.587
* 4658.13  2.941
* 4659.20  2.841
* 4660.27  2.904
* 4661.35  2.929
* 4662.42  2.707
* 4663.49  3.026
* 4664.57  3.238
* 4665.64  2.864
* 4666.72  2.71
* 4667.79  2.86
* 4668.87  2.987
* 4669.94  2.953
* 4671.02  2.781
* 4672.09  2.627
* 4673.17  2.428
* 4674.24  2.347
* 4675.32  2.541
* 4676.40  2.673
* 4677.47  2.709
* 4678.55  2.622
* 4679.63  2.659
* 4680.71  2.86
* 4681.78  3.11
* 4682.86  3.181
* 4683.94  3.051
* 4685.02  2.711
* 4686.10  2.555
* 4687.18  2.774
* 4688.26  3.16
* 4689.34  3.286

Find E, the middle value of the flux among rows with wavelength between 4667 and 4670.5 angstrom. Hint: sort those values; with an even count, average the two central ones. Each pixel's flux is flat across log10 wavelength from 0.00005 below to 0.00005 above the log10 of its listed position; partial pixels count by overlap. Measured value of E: 2.95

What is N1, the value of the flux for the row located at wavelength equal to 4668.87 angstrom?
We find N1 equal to 2.987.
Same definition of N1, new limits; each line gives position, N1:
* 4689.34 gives 3.286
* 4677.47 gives 2.709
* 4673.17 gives 2.428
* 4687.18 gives 2.774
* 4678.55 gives 2.622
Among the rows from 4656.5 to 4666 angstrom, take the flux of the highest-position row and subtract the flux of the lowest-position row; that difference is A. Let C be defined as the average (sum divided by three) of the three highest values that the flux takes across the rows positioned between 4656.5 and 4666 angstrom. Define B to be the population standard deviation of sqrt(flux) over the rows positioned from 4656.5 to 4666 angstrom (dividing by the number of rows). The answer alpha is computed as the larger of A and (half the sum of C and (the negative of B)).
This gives 1.51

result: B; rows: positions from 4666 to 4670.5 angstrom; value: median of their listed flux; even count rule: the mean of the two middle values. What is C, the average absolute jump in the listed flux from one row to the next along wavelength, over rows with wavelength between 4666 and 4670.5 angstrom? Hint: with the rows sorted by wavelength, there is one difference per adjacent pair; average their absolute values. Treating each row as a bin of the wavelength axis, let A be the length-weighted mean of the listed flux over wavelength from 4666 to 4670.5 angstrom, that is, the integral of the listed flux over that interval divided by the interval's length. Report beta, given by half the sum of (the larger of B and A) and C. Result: 1.51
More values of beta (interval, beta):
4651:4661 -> 1.40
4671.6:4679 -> 1.37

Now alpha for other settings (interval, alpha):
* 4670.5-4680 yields 1.34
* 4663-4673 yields 1.52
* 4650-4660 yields 1.40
